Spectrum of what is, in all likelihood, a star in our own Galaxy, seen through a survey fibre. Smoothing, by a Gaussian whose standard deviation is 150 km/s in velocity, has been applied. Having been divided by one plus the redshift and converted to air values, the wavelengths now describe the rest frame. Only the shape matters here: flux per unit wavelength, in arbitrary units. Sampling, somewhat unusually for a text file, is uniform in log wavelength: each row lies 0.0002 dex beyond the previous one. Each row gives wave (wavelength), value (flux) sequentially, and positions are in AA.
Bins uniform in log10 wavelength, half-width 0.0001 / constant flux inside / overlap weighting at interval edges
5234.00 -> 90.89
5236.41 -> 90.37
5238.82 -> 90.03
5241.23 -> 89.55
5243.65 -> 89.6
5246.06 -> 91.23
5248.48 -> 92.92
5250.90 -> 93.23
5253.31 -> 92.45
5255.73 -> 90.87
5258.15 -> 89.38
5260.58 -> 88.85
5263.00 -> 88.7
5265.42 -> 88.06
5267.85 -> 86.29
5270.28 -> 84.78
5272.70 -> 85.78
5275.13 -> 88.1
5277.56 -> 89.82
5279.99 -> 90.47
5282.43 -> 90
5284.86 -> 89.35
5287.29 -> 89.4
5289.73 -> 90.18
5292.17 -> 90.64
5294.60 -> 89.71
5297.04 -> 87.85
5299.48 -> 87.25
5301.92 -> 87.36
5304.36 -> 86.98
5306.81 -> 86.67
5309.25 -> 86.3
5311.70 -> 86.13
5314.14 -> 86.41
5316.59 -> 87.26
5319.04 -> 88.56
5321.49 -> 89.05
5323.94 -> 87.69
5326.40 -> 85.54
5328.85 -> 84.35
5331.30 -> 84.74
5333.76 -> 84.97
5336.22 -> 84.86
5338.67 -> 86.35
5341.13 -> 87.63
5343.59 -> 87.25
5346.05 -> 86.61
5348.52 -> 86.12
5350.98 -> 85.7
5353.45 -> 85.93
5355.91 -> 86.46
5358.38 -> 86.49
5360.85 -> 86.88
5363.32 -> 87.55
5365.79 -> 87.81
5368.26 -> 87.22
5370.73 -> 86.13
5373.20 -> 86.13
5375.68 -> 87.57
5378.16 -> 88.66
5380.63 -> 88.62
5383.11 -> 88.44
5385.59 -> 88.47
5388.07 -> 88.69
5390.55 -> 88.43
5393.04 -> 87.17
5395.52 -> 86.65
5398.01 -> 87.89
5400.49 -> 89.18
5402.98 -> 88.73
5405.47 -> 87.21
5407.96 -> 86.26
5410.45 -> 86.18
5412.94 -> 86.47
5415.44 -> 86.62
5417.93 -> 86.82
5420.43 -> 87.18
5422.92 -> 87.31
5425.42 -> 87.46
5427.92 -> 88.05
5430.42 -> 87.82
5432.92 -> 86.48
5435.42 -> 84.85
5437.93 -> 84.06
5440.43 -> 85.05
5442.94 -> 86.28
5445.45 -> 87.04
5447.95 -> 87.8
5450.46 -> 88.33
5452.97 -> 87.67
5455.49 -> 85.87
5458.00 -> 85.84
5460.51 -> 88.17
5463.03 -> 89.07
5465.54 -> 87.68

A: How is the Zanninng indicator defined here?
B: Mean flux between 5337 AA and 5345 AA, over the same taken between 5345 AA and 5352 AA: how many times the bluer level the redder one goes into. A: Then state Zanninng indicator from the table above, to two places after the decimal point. 1.01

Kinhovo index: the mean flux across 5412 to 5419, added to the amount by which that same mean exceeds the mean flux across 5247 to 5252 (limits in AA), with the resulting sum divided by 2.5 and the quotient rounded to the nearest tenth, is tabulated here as 32.1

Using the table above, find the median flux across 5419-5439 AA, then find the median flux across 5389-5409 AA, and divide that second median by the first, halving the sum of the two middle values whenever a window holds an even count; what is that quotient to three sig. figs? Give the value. 1.00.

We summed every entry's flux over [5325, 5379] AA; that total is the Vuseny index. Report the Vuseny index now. 1901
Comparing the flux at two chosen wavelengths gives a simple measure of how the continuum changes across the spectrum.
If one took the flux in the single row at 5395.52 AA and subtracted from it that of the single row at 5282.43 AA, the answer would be -3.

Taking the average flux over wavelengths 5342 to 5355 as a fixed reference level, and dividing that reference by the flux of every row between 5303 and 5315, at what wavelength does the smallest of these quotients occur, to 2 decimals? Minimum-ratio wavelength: 5304.36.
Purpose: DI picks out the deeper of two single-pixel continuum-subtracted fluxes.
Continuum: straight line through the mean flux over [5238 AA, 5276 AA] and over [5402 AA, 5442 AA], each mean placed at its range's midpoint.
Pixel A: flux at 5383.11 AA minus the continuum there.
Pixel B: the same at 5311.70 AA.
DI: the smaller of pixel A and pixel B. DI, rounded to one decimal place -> -2.3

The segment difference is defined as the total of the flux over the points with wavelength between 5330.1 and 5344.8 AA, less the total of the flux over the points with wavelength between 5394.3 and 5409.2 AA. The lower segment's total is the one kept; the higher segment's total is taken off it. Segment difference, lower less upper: -10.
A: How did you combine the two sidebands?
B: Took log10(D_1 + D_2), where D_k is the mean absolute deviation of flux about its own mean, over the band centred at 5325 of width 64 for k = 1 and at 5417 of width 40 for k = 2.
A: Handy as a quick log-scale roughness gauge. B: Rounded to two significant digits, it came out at 0.26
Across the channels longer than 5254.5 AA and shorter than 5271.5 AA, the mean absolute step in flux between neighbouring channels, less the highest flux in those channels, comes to -89.9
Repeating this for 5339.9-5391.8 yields -88.2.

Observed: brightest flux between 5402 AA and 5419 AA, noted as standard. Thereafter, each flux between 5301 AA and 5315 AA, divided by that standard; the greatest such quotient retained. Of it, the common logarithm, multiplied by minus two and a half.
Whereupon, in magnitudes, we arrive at 0.017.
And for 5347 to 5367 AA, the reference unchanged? 0.011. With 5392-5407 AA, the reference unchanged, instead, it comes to -0.005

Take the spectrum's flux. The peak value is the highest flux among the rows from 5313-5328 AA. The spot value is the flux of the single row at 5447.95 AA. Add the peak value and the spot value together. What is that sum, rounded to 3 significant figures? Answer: 177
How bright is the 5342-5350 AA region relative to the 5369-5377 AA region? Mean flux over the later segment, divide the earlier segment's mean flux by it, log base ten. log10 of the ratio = 0.000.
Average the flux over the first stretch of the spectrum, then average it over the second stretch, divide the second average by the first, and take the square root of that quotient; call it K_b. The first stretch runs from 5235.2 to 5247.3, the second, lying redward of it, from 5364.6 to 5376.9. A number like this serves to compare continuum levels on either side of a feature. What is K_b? 0.98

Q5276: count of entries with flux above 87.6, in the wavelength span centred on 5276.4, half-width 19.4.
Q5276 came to 13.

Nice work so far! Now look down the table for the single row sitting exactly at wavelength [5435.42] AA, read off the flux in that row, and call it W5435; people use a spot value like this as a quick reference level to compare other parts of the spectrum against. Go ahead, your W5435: 84.85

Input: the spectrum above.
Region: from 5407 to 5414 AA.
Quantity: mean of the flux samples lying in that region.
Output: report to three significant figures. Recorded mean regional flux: 86.3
